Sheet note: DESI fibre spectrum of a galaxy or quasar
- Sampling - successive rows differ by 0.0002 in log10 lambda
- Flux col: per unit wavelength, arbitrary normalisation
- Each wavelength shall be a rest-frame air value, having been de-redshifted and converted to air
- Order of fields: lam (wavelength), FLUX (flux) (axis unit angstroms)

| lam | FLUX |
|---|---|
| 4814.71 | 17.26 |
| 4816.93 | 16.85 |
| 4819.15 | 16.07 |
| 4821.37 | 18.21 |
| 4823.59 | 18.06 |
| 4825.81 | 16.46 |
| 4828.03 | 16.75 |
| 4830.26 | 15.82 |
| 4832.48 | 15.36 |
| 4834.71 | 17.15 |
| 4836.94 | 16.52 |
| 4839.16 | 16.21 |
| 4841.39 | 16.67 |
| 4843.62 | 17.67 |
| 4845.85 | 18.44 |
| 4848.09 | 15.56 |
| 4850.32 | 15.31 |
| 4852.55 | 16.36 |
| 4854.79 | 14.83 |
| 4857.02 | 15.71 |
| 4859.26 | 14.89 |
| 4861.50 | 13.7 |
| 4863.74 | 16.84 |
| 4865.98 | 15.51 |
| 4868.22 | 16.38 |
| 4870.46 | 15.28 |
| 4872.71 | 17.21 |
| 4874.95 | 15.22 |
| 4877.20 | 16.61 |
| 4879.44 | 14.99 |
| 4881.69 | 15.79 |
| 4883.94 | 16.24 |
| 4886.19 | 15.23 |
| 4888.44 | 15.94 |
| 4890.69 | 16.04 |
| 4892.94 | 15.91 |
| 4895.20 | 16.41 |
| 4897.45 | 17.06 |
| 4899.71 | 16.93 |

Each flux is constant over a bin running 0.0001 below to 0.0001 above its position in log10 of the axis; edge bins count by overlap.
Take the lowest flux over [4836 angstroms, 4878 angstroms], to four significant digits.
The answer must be 13.70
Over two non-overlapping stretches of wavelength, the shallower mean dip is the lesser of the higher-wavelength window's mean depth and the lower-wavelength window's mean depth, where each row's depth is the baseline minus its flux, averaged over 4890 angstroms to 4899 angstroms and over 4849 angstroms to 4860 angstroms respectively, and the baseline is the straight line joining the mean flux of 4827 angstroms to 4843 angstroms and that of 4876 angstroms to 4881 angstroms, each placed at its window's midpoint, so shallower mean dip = -0.8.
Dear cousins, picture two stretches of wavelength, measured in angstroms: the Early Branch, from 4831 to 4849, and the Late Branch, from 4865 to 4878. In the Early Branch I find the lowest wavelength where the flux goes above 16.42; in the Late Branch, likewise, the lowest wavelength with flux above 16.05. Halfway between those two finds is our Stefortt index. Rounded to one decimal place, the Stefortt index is 4851.5 angstroms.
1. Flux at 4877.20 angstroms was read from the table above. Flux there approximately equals 16.61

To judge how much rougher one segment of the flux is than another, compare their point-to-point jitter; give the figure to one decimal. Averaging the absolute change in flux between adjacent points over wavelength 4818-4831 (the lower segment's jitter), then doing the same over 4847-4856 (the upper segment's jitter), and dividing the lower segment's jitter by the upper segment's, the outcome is 1.1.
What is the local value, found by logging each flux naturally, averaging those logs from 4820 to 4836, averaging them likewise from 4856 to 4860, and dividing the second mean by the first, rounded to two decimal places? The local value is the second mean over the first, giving 0.97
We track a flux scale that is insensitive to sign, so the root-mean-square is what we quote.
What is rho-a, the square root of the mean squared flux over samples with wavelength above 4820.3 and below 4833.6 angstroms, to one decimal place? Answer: 16.8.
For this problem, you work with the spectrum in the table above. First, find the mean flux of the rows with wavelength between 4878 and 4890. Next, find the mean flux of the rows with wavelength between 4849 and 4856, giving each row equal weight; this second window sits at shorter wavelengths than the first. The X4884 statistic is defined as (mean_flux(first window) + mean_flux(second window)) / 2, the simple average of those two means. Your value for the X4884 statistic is 15.6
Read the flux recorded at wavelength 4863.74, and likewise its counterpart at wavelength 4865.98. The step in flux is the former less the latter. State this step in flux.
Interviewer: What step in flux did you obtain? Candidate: 1.3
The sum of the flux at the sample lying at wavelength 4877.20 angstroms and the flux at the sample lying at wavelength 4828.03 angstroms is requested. 33.4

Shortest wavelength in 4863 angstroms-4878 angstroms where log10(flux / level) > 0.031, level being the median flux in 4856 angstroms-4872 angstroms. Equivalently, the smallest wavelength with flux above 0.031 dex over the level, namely 4863.74 angstroms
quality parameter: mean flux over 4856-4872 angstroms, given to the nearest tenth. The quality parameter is 15.5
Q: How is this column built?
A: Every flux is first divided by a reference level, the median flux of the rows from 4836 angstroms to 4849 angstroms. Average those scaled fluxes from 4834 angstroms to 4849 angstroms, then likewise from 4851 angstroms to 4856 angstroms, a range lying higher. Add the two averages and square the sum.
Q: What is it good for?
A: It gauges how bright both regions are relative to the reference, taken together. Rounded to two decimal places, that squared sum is 3.83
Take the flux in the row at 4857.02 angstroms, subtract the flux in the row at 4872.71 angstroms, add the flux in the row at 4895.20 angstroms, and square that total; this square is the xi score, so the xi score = 222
